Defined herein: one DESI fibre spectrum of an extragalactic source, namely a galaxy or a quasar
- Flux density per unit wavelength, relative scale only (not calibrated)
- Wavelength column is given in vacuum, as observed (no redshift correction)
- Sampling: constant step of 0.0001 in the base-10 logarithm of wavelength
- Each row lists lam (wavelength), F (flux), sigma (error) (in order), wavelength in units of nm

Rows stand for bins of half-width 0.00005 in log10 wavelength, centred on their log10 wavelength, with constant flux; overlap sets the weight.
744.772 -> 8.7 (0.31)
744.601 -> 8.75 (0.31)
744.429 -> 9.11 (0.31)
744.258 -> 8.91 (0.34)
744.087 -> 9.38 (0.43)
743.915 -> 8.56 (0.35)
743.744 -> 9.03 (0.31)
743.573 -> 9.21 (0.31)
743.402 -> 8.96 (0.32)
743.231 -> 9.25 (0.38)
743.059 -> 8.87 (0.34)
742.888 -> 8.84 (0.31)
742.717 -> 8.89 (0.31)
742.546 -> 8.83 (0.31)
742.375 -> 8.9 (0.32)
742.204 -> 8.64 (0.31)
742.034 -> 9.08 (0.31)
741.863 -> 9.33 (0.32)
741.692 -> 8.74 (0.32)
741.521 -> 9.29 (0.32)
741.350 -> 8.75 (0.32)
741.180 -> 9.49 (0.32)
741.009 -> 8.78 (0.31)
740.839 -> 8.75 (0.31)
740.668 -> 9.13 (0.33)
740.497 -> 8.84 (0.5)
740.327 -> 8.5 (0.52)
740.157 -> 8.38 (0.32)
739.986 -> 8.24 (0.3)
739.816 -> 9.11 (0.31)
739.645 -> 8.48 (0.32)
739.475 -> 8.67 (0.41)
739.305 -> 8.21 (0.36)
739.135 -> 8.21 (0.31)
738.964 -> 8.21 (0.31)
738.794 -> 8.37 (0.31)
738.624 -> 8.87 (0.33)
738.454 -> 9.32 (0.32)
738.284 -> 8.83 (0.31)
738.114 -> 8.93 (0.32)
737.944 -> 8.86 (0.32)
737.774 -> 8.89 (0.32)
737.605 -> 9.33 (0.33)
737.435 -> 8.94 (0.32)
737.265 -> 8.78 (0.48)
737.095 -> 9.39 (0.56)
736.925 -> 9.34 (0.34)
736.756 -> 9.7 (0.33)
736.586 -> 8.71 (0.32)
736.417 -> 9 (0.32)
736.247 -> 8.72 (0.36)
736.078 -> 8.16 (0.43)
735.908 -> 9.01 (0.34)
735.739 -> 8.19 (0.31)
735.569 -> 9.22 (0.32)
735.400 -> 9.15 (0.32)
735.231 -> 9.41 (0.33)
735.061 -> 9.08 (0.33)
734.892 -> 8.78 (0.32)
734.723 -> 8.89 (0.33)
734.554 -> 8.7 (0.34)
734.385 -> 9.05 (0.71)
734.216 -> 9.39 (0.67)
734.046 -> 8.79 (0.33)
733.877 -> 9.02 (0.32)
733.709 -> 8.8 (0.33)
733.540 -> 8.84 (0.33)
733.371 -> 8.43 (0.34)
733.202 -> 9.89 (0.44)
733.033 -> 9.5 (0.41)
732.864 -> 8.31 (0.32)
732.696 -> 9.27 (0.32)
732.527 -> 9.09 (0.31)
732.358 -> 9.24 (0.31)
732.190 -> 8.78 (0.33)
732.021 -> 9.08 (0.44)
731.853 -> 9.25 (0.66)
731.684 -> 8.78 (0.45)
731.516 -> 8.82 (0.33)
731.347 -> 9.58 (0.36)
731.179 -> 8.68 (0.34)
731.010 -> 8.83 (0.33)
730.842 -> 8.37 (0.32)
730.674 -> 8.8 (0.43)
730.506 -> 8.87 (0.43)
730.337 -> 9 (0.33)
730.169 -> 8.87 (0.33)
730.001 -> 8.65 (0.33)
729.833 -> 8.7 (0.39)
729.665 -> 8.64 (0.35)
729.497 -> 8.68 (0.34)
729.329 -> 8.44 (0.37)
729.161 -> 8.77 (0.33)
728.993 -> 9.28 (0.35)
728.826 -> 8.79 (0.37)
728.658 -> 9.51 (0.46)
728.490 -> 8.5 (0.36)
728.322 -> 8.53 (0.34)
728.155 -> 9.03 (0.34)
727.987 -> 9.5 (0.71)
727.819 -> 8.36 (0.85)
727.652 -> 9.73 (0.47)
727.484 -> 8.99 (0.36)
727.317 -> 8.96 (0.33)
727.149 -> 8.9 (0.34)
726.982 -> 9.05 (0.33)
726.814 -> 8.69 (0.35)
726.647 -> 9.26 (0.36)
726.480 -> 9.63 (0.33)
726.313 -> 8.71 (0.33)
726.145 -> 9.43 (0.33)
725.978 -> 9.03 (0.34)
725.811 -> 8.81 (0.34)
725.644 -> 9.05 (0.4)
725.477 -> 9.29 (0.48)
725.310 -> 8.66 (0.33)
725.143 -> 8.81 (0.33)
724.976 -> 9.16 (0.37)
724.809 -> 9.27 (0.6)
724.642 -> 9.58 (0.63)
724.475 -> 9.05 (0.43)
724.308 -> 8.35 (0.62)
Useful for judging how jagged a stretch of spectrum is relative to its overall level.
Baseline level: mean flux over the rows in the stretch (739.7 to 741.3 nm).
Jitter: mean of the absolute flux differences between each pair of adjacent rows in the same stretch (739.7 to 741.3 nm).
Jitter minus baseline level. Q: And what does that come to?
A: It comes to -8.44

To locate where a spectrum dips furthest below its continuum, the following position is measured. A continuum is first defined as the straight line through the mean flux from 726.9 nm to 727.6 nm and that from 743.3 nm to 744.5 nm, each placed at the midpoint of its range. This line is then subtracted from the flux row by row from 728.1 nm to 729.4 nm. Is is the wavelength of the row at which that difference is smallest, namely 729.329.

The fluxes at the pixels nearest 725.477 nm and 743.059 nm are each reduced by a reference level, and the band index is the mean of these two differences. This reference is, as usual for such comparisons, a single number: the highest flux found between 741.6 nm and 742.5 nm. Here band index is -0.25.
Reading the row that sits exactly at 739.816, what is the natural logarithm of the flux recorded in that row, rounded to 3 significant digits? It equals 2.21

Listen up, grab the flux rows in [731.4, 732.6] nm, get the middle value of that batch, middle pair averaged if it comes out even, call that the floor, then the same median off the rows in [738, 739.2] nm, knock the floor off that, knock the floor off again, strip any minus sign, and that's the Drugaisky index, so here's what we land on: 9.33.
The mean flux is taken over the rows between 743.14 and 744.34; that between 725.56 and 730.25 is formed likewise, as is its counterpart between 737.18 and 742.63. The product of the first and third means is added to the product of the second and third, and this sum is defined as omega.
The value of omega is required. 158.3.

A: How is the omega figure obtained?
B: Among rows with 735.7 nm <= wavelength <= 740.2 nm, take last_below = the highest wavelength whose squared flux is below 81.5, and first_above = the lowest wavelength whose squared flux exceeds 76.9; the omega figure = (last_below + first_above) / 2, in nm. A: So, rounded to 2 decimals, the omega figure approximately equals 738.03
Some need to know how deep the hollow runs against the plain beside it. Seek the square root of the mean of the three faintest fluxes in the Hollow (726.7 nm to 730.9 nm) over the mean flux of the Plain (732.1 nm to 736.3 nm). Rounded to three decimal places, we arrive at 0.968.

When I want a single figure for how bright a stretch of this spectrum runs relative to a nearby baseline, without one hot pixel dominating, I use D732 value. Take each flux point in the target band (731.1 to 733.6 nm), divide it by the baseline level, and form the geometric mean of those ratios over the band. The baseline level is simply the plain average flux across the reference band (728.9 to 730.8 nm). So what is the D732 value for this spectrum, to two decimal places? 1.03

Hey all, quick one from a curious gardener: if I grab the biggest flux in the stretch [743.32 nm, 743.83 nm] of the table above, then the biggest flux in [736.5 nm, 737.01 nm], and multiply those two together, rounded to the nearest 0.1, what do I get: 89.3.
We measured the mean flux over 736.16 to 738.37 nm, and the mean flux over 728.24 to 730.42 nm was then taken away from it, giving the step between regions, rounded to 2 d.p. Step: 0.24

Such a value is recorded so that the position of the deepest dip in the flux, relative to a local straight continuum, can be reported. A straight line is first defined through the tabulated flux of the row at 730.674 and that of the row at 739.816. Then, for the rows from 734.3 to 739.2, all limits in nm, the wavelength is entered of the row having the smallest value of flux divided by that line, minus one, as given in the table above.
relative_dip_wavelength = 739.135 nm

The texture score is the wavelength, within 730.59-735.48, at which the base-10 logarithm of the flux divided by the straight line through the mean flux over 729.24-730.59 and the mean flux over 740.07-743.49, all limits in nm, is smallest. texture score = 732.864 nm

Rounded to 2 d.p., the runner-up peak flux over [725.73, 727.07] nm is 9.43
